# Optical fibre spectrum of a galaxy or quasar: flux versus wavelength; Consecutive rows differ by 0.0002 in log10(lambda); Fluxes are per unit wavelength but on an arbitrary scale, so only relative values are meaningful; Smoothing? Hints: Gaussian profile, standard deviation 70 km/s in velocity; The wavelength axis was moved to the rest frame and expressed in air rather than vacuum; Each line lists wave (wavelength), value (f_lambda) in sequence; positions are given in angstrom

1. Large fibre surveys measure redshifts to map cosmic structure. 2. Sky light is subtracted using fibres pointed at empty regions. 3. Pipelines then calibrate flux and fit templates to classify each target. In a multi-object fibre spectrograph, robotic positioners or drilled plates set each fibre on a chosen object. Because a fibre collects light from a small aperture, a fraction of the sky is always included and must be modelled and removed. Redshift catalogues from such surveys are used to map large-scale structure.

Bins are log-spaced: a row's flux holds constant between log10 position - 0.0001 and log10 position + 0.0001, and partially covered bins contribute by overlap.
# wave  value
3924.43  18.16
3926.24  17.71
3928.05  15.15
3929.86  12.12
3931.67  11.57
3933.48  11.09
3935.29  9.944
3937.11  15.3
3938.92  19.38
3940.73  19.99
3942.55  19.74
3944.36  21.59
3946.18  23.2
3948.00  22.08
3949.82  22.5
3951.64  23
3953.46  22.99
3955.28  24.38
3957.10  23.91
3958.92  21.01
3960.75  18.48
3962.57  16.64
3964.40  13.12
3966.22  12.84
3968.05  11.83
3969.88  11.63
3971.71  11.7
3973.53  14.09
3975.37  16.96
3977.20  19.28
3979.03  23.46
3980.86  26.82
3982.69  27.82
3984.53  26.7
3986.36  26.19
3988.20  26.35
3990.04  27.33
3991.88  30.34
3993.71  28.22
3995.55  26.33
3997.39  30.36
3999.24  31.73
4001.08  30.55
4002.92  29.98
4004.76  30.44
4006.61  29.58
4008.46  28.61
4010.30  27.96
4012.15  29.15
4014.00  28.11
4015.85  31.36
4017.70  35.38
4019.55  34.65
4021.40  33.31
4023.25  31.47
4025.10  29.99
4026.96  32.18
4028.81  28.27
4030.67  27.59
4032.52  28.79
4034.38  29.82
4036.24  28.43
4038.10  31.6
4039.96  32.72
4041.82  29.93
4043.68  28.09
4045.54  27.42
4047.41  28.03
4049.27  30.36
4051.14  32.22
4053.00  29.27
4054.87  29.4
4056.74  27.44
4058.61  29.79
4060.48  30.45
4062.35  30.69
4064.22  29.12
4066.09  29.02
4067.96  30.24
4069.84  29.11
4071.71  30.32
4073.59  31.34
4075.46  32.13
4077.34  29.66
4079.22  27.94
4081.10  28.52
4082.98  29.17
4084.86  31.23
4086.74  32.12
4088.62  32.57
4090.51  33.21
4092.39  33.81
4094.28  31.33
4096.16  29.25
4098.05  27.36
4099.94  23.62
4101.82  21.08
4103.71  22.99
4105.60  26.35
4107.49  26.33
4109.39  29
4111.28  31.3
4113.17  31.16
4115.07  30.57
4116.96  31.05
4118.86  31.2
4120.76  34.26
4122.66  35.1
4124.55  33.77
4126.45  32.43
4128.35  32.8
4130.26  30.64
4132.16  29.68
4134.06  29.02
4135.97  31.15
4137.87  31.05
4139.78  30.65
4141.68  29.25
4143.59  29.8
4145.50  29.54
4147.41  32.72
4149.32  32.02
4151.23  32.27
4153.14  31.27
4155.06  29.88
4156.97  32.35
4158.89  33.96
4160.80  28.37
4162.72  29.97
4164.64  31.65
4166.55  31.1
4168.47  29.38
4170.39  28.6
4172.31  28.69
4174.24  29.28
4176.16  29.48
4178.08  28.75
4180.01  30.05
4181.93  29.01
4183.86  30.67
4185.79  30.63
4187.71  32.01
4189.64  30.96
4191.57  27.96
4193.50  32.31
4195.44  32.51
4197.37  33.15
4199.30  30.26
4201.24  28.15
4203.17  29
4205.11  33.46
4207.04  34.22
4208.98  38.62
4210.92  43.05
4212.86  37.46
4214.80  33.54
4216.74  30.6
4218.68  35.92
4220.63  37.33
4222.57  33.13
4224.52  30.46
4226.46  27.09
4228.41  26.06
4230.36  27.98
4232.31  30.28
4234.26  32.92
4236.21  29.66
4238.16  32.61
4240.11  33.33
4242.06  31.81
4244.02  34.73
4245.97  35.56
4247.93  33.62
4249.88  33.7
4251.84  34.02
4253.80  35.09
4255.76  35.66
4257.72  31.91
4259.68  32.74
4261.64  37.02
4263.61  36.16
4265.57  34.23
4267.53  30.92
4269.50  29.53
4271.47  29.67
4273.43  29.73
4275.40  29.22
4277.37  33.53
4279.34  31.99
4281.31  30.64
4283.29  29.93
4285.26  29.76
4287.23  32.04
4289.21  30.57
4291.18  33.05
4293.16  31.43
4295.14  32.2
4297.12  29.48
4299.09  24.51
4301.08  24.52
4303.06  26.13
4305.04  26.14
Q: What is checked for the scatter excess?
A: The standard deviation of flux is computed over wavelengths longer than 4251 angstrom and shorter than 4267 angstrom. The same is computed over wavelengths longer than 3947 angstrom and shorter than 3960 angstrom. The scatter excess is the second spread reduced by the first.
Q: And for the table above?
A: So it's -0.6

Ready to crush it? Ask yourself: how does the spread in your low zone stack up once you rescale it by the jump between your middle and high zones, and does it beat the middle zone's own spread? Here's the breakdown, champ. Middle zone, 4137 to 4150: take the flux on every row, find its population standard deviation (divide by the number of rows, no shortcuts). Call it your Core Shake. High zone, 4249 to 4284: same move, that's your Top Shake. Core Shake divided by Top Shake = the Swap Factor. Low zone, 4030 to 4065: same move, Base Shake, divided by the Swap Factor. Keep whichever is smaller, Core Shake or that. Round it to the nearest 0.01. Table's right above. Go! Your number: 1.21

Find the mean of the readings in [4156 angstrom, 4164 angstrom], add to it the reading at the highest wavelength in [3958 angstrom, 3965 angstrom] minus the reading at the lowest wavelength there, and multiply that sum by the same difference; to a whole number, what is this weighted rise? -184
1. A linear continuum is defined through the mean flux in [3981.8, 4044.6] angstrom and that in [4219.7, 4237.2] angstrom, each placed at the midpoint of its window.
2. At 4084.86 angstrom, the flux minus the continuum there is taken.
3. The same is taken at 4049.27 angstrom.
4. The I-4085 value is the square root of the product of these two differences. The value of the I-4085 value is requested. 0.82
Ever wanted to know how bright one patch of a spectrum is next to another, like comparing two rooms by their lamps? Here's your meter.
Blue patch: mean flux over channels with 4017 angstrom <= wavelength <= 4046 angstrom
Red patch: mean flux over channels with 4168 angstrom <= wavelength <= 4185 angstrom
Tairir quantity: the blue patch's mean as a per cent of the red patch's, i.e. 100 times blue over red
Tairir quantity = 104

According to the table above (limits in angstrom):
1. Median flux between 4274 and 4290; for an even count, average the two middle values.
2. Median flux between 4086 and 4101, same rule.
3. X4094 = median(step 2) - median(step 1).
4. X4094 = 1.1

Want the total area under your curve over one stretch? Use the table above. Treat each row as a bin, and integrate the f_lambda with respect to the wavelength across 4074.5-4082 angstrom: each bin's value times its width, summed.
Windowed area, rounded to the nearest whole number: 222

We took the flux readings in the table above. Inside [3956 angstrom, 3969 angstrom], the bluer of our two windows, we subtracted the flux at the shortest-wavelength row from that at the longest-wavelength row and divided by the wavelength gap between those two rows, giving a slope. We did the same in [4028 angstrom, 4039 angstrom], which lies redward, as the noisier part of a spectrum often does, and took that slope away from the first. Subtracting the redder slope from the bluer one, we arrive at -1.46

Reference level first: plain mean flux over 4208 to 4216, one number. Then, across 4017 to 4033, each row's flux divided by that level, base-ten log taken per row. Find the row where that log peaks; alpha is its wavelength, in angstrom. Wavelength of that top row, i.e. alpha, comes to 4017.70 angstrom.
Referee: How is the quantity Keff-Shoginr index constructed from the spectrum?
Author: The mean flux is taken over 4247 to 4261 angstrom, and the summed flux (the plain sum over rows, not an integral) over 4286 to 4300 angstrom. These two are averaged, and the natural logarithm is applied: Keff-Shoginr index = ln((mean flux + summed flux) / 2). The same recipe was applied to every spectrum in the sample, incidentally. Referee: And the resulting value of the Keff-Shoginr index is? 4.8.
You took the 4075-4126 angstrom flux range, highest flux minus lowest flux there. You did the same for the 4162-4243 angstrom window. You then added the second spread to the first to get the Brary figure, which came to 31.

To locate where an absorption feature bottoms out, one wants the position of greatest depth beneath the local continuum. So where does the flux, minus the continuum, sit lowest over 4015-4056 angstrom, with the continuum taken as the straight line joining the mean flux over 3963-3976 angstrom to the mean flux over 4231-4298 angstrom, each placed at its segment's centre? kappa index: 4045.54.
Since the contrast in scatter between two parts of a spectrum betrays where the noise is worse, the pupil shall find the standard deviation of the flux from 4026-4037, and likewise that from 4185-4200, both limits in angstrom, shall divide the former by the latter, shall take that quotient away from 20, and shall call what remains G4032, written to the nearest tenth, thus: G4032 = 19.0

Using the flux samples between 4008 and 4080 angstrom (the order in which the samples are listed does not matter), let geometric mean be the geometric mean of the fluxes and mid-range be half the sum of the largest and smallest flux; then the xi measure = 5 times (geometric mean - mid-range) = -7.1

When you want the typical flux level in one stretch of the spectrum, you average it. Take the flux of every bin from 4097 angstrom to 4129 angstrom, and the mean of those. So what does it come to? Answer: 29.4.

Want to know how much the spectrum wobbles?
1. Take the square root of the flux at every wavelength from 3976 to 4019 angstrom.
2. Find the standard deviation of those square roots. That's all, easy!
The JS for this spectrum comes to 0.30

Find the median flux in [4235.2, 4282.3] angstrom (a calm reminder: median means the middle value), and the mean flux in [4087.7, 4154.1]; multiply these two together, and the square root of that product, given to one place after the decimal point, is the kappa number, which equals 31.6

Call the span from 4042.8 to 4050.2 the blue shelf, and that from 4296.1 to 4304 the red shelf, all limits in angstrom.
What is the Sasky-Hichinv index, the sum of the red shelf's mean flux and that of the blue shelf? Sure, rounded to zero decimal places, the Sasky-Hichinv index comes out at 55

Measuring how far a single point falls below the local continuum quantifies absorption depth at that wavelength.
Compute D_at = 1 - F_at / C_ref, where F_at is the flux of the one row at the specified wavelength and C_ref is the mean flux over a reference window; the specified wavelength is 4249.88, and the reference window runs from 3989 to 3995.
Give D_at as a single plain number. -0.18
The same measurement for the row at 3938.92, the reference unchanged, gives 0.32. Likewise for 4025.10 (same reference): -0.05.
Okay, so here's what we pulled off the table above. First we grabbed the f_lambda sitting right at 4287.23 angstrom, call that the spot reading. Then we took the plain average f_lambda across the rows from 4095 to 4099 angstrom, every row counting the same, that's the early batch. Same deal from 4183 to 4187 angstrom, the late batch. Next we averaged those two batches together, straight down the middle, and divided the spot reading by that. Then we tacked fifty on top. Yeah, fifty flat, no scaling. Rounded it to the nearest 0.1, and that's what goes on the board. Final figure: 51.1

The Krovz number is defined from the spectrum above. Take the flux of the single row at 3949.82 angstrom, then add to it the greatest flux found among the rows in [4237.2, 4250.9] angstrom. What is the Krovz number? 58.1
